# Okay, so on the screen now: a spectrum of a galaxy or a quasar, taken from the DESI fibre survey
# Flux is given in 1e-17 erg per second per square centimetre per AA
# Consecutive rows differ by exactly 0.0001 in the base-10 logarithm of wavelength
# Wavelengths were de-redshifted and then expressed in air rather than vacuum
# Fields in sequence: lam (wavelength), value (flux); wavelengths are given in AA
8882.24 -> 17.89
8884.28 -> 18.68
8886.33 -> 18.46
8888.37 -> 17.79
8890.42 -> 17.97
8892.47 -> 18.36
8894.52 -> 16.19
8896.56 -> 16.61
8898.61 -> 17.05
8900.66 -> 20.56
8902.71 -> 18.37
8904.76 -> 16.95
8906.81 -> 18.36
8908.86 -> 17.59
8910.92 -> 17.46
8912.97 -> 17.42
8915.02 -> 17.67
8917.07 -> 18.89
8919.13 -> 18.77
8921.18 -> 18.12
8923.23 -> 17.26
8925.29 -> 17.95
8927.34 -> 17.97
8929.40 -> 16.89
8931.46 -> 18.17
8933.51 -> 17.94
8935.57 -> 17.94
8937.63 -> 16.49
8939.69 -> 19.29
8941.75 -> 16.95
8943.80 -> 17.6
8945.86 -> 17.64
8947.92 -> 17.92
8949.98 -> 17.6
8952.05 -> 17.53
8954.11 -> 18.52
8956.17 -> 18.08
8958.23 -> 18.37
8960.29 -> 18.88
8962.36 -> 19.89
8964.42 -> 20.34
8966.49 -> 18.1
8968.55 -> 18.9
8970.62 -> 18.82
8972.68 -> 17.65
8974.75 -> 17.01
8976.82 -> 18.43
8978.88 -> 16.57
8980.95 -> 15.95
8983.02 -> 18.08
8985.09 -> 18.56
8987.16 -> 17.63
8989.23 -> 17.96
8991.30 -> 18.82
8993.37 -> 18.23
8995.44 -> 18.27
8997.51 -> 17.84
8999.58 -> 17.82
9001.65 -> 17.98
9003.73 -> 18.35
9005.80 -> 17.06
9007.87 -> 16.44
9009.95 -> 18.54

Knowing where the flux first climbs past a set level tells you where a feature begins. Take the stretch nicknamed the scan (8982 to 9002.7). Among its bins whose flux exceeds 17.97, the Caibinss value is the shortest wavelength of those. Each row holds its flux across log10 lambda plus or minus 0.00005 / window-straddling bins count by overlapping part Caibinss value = 8983.02 AA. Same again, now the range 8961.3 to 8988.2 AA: 8962.36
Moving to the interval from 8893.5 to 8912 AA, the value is 8900.66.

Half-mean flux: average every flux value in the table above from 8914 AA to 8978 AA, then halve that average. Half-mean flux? 9.06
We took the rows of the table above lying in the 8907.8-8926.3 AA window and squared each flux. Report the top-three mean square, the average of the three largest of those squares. 346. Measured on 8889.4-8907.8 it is 366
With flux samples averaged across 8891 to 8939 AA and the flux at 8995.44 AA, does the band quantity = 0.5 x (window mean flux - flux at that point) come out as -0.24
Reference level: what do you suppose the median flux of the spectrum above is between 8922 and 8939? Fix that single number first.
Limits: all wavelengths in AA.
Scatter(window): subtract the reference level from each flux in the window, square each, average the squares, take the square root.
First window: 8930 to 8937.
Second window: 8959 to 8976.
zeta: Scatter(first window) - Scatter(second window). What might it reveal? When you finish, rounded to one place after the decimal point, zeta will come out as -1.1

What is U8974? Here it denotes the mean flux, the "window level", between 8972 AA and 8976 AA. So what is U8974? 17.3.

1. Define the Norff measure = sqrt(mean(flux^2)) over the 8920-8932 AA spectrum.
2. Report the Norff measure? 17.7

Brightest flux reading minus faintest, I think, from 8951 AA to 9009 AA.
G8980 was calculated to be 4.39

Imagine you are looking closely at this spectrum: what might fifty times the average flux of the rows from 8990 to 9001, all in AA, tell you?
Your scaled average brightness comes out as 910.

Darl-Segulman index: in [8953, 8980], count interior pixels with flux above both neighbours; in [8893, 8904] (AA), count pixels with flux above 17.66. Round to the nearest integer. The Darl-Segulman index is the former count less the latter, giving 1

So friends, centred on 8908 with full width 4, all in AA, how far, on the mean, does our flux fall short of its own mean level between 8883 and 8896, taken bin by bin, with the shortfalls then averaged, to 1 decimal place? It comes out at -0.1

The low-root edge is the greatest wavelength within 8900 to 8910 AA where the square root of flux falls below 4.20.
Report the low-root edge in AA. 8908.86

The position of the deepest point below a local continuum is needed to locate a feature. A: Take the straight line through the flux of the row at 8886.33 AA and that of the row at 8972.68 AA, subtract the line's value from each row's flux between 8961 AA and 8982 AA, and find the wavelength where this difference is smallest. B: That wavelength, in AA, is 8980.95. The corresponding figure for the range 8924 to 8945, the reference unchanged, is 8937.63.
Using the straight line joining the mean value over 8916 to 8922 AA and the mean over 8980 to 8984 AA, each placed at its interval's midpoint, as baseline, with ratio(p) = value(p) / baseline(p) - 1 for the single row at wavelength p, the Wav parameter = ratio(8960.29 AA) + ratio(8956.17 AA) 0.10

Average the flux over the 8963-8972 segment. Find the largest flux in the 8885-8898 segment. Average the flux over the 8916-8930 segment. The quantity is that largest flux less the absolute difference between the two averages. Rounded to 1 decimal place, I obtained 17.4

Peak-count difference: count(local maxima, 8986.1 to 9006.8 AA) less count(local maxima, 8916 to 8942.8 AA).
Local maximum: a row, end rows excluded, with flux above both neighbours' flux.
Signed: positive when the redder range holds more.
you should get 0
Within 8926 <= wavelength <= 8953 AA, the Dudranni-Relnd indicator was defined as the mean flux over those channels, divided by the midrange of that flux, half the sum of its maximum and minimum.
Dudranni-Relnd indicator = 0.99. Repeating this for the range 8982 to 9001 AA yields 1.00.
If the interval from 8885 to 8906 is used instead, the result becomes 0.97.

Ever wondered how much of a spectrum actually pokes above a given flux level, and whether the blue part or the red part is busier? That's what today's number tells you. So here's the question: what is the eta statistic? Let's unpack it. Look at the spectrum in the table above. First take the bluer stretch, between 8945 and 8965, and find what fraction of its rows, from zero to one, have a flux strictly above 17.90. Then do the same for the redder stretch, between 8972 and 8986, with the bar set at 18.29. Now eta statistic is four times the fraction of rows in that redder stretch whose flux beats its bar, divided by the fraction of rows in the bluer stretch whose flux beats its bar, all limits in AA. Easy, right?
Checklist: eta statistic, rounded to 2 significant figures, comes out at 1.6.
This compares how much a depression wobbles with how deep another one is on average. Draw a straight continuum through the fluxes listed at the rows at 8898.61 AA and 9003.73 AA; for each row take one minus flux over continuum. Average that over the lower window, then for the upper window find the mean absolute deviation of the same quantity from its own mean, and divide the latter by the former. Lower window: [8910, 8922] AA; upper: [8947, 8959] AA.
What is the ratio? -0.35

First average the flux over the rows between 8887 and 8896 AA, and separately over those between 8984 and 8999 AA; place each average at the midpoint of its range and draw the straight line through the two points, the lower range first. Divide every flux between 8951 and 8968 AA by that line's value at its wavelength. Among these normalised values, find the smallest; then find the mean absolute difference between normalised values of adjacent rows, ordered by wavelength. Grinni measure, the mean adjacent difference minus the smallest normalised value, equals -0.93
